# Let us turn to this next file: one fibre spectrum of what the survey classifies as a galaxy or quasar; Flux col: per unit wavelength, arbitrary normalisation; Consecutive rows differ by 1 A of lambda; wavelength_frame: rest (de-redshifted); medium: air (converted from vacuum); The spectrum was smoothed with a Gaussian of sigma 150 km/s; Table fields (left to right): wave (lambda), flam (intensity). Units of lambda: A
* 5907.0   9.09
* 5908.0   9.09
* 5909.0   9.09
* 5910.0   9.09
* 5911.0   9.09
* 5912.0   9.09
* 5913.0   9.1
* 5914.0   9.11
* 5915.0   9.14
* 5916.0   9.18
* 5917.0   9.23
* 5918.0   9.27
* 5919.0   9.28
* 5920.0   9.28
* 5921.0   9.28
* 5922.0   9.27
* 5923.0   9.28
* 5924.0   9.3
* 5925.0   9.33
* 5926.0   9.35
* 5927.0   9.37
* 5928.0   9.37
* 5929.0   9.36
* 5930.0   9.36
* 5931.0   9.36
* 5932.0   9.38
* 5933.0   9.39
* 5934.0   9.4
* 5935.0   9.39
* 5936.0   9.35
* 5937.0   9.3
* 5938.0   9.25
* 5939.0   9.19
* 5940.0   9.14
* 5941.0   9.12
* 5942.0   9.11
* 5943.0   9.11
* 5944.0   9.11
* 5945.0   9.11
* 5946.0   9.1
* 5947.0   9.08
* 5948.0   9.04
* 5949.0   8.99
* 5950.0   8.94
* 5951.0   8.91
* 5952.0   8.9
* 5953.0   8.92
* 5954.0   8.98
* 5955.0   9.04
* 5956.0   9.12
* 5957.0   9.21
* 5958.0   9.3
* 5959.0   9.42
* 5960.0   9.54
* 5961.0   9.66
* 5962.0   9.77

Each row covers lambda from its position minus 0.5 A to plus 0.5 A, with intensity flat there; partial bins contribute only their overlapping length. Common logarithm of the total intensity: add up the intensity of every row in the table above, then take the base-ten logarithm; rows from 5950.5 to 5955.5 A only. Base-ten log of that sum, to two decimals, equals 1.65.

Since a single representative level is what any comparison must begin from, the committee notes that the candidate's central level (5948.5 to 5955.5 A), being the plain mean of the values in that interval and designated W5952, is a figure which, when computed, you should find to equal 8.95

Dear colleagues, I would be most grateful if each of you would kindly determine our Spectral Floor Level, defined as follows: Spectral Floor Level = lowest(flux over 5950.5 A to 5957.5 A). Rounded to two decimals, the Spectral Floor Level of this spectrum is 8.90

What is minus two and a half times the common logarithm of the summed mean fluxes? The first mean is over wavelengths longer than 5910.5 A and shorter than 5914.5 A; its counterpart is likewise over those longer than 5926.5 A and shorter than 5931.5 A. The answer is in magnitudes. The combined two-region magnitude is -3.17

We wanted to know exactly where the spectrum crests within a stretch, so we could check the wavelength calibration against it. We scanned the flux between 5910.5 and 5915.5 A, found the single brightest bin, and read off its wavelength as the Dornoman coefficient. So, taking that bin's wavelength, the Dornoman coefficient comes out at 5915.0 A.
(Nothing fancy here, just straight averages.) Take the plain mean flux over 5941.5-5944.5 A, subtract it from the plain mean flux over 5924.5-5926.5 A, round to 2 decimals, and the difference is 0.23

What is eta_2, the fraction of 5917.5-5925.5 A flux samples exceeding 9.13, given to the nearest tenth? 1.0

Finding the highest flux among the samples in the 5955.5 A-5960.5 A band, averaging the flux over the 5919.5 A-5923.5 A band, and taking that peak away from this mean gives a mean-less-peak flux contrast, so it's -0.26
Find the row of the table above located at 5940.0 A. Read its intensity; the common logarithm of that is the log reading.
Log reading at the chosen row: 0.961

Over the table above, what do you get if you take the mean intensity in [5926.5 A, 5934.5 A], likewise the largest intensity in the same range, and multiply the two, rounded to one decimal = 88.1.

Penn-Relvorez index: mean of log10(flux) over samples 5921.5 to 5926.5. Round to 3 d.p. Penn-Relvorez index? 0.969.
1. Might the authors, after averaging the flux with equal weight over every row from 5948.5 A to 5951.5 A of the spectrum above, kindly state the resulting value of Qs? 8.95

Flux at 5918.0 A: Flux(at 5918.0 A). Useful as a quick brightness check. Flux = 9.27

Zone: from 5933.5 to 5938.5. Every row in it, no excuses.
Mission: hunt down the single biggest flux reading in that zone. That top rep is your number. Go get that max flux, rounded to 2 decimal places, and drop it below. 9.40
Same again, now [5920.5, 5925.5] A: 9.33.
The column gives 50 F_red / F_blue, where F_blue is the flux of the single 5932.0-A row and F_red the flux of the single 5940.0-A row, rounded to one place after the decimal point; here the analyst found 48.7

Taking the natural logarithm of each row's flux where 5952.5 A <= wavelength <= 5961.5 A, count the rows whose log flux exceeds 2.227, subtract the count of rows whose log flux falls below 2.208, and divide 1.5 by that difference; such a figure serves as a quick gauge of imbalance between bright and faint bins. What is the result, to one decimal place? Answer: 1.5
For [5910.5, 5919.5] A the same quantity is -1.5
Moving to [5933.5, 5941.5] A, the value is 0.4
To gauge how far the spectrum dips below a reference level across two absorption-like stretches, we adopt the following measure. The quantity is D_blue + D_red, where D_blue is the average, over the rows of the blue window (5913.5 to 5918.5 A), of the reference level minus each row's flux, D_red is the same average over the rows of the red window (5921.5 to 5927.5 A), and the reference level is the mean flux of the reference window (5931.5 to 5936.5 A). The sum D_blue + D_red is 0.26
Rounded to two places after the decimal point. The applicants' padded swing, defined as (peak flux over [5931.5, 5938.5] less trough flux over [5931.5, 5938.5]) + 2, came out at 2.15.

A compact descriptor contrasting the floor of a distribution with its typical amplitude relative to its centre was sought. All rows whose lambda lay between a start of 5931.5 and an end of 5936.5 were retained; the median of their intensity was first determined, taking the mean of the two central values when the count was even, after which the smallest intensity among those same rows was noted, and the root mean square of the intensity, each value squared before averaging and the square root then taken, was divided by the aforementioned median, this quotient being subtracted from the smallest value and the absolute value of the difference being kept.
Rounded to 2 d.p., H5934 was 8.35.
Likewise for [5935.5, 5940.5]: 8.14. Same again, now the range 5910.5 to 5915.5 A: 8.09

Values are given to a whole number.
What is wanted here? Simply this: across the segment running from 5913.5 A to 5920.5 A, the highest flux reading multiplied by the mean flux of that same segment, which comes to 85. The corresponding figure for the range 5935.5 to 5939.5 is 87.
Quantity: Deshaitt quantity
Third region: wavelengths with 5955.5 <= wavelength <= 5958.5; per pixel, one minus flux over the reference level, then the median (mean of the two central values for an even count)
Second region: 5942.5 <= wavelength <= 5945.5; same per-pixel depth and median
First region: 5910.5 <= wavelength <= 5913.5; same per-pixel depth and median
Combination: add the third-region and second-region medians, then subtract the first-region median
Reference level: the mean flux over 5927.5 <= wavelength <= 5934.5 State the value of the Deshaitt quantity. 0.02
